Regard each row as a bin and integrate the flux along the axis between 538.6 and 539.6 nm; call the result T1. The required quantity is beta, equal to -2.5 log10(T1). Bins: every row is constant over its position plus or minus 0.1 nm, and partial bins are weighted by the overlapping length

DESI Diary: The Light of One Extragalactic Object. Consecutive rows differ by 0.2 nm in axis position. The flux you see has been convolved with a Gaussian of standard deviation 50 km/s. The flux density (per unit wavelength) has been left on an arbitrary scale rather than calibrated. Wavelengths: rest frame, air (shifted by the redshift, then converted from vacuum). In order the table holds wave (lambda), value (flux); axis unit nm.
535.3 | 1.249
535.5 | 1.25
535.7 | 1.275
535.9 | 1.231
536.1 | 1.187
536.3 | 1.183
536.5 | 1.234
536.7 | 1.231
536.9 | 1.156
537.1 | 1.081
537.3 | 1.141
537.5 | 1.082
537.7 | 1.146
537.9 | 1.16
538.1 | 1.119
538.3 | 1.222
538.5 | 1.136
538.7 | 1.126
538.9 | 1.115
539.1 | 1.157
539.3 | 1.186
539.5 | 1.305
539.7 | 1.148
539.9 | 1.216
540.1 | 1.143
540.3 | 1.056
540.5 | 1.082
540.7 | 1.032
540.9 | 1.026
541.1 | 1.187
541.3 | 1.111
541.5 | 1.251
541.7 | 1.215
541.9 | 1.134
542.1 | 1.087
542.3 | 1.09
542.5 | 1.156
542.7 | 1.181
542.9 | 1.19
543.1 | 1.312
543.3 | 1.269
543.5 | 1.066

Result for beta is -0.2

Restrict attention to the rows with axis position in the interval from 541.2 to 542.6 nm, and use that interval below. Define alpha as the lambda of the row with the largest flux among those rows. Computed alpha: 541.5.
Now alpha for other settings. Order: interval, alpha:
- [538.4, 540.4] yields 539.5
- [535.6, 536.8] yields 535.7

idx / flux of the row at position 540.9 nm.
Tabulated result 1.026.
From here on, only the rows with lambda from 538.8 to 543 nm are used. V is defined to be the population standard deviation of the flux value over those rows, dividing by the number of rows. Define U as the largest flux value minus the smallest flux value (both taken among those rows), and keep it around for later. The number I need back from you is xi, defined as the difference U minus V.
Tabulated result 0.21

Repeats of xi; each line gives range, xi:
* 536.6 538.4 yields 0.10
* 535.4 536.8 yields 0.06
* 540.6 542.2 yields 0.15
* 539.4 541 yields 0.19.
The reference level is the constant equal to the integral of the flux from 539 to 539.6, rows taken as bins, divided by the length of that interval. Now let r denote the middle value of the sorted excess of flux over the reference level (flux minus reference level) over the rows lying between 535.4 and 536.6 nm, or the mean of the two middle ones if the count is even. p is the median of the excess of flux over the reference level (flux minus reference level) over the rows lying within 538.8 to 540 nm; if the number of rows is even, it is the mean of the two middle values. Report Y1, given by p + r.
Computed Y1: -0.03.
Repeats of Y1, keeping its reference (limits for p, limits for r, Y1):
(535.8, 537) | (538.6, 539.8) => -0.07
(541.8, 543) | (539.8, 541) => -0.22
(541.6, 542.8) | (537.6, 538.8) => -0.15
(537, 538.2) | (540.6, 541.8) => -0.15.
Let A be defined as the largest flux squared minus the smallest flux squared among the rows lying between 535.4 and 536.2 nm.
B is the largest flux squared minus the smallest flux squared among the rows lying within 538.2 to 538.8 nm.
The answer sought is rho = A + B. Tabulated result 0.44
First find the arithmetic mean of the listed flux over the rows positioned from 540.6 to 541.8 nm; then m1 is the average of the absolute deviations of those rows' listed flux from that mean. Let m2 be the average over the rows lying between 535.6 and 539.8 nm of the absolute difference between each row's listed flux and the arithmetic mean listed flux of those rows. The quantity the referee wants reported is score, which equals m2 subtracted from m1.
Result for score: 0.033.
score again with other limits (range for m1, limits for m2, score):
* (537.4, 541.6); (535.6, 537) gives 0.019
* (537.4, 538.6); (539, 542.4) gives -0.030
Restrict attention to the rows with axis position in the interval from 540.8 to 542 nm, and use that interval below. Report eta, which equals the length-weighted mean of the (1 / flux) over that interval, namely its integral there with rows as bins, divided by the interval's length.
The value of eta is 0.870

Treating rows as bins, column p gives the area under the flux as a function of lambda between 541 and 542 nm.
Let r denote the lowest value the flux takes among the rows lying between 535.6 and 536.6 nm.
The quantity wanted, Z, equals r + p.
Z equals 2.36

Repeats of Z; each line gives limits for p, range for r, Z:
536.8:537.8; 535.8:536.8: 2.30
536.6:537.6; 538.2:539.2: 2.25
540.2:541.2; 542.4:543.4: 2.23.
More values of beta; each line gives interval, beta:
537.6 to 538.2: 0.4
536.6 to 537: 0.8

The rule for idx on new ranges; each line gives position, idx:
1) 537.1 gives 1.081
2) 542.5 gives 1.156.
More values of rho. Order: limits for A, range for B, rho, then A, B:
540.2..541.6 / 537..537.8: 0.66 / 0.51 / 0.14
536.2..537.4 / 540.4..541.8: 0.87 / 0.35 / 0.51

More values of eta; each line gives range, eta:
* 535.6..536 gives 0.798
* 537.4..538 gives 0.886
